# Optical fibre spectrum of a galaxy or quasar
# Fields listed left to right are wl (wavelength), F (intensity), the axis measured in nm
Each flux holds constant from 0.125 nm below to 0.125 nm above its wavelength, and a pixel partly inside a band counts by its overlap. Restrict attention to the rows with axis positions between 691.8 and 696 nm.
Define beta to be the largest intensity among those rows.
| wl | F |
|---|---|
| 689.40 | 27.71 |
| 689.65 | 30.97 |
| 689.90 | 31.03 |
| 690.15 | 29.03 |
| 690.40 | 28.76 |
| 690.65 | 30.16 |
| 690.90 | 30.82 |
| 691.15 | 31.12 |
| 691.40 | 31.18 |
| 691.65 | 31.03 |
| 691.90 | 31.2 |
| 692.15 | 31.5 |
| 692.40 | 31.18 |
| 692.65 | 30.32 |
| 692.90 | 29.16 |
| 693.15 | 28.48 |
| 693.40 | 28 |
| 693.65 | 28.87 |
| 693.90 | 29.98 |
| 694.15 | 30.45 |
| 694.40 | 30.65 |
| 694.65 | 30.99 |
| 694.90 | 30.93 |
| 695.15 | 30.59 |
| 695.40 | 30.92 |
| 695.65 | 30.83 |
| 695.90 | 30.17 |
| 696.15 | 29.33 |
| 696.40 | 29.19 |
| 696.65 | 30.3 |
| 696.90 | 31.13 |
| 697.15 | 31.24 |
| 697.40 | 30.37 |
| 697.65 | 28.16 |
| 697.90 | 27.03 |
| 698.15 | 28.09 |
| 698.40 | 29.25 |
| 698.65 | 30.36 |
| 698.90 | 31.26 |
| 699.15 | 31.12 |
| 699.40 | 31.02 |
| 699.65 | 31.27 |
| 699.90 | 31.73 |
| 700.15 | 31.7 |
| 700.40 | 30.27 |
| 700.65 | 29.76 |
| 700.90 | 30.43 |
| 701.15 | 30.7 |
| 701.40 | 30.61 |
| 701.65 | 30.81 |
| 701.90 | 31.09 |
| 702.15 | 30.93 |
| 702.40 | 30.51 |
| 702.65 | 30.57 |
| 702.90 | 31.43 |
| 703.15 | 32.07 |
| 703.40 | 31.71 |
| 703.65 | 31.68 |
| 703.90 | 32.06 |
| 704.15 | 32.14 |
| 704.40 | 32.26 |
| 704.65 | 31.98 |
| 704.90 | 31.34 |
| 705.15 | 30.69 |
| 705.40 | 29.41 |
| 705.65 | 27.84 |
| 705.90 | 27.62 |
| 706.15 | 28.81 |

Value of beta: 31.5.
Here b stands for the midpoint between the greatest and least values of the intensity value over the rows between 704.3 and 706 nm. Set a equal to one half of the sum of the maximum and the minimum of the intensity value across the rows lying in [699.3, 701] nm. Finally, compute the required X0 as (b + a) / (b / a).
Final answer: 62.3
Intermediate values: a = 30.7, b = 29.9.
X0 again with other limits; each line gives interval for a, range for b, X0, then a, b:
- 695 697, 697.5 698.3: 63.1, 30.2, 27.6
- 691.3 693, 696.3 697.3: 60.8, 30.3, 30.2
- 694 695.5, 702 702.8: 61.4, 30.7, 30.7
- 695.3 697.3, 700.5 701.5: 60.4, 30.2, 30.2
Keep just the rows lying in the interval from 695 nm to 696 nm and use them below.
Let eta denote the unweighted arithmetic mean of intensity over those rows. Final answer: 30.6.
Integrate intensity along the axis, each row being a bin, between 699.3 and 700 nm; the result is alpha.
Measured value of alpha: 21.9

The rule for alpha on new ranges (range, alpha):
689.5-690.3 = 24.2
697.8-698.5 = 19.7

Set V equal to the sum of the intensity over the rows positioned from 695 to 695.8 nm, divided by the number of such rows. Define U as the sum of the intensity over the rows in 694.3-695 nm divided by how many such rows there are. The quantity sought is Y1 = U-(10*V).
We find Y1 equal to -277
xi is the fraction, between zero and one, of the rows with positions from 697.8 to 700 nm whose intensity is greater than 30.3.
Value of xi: 0.67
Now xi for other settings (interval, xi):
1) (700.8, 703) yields 1.00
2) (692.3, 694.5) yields 0.44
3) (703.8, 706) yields 0.67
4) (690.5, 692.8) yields 0.89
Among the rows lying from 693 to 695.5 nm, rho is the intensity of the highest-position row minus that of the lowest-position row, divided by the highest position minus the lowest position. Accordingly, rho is 1.1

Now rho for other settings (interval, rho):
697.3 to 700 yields 0.5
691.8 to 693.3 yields -2.2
